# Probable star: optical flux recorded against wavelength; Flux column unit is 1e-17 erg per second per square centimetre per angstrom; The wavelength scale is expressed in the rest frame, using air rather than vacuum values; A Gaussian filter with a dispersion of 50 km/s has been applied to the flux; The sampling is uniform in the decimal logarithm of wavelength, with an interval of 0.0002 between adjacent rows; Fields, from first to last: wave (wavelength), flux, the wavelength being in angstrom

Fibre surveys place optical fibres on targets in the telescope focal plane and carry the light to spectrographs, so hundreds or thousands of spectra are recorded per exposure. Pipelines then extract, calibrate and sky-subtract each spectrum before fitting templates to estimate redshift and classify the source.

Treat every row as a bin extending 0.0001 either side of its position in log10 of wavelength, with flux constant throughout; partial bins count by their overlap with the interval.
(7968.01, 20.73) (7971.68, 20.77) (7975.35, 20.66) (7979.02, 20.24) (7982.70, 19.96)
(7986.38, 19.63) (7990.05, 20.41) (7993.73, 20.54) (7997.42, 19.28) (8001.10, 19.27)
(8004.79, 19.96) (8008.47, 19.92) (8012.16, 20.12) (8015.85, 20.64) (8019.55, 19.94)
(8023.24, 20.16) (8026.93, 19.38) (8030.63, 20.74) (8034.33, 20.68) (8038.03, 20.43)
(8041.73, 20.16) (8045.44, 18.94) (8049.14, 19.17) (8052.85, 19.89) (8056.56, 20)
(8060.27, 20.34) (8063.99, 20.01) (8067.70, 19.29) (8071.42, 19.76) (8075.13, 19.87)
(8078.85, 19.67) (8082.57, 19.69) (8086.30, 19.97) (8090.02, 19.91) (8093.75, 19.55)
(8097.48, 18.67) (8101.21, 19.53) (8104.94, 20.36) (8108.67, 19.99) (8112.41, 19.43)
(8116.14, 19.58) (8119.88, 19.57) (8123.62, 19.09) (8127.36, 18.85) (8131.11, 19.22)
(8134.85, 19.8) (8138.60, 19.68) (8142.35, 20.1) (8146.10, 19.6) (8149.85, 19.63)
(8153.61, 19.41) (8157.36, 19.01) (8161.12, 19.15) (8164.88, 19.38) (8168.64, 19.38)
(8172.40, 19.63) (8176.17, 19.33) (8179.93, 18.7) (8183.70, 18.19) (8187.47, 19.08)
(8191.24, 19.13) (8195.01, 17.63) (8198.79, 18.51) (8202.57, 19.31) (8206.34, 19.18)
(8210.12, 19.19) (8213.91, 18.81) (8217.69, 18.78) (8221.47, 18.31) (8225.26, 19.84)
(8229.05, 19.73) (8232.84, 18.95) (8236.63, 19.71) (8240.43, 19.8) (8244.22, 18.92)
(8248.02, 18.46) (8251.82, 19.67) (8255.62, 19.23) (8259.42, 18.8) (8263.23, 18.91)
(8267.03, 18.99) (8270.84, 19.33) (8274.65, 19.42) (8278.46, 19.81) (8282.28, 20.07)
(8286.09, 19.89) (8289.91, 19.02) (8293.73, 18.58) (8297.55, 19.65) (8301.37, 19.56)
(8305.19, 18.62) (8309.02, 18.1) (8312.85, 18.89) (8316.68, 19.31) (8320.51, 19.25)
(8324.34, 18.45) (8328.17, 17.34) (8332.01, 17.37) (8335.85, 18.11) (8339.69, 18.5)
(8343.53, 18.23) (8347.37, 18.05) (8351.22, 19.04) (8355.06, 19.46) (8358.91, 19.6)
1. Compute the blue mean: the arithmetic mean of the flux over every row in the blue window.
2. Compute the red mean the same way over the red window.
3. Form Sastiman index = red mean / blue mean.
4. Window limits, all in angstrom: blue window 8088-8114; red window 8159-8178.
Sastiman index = 0.99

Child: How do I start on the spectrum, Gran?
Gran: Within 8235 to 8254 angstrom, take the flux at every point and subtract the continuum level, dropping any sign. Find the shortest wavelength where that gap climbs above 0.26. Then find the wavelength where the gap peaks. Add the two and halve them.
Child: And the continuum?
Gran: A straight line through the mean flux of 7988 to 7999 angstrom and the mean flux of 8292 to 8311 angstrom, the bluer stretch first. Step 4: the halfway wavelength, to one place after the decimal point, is 8238.5 angstrom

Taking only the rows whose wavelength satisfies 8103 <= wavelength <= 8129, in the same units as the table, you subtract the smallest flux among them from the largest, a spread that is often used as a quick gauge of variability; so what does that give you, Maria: 1.51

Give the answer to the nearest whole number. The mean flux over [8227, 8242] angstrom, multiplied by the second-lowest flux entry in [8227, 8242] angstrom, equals 385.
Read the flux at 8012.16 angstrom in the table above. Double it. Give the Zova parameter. 40.2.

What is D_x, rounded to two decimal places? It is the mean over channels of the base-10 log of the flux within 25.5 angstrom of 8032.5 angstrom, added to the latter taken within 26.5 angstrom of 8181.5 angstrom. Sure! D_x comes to 2.58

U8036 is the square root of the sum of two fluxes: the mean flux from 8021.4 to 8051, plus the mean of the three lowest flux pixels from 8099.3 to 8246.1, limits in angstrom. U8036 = 6.16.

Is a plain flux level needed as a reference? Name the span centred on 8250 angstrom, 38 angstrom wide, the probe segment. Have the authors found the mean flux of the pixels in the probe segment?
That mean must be 19.14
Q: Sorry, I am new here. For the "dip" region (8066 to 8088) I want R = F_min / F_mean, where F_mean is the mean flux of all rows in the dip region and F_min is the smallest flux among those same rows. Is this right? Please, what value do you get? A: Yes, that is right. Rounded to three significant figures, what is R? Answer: 0.979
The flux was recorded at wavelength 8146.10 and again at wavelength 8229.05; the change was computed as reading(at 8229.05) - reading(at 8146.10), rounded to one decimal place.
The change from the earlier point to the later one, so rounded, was 0.1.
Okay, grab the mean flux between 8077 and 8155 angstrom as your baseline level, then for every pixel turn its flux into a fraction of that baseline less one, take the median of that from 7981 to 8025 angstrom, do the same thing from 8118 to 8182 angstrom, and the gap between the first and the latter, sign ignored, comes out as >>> 0.030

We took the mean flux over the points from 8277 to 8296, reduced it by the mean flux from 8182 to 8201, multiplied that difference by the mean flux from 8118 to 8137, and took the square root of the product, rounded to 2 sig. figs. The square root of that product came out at 4.3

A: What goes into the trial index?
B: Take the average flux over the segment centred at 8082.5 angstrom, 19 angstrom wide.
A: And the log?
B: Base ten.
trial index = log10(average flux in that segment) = 1.30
